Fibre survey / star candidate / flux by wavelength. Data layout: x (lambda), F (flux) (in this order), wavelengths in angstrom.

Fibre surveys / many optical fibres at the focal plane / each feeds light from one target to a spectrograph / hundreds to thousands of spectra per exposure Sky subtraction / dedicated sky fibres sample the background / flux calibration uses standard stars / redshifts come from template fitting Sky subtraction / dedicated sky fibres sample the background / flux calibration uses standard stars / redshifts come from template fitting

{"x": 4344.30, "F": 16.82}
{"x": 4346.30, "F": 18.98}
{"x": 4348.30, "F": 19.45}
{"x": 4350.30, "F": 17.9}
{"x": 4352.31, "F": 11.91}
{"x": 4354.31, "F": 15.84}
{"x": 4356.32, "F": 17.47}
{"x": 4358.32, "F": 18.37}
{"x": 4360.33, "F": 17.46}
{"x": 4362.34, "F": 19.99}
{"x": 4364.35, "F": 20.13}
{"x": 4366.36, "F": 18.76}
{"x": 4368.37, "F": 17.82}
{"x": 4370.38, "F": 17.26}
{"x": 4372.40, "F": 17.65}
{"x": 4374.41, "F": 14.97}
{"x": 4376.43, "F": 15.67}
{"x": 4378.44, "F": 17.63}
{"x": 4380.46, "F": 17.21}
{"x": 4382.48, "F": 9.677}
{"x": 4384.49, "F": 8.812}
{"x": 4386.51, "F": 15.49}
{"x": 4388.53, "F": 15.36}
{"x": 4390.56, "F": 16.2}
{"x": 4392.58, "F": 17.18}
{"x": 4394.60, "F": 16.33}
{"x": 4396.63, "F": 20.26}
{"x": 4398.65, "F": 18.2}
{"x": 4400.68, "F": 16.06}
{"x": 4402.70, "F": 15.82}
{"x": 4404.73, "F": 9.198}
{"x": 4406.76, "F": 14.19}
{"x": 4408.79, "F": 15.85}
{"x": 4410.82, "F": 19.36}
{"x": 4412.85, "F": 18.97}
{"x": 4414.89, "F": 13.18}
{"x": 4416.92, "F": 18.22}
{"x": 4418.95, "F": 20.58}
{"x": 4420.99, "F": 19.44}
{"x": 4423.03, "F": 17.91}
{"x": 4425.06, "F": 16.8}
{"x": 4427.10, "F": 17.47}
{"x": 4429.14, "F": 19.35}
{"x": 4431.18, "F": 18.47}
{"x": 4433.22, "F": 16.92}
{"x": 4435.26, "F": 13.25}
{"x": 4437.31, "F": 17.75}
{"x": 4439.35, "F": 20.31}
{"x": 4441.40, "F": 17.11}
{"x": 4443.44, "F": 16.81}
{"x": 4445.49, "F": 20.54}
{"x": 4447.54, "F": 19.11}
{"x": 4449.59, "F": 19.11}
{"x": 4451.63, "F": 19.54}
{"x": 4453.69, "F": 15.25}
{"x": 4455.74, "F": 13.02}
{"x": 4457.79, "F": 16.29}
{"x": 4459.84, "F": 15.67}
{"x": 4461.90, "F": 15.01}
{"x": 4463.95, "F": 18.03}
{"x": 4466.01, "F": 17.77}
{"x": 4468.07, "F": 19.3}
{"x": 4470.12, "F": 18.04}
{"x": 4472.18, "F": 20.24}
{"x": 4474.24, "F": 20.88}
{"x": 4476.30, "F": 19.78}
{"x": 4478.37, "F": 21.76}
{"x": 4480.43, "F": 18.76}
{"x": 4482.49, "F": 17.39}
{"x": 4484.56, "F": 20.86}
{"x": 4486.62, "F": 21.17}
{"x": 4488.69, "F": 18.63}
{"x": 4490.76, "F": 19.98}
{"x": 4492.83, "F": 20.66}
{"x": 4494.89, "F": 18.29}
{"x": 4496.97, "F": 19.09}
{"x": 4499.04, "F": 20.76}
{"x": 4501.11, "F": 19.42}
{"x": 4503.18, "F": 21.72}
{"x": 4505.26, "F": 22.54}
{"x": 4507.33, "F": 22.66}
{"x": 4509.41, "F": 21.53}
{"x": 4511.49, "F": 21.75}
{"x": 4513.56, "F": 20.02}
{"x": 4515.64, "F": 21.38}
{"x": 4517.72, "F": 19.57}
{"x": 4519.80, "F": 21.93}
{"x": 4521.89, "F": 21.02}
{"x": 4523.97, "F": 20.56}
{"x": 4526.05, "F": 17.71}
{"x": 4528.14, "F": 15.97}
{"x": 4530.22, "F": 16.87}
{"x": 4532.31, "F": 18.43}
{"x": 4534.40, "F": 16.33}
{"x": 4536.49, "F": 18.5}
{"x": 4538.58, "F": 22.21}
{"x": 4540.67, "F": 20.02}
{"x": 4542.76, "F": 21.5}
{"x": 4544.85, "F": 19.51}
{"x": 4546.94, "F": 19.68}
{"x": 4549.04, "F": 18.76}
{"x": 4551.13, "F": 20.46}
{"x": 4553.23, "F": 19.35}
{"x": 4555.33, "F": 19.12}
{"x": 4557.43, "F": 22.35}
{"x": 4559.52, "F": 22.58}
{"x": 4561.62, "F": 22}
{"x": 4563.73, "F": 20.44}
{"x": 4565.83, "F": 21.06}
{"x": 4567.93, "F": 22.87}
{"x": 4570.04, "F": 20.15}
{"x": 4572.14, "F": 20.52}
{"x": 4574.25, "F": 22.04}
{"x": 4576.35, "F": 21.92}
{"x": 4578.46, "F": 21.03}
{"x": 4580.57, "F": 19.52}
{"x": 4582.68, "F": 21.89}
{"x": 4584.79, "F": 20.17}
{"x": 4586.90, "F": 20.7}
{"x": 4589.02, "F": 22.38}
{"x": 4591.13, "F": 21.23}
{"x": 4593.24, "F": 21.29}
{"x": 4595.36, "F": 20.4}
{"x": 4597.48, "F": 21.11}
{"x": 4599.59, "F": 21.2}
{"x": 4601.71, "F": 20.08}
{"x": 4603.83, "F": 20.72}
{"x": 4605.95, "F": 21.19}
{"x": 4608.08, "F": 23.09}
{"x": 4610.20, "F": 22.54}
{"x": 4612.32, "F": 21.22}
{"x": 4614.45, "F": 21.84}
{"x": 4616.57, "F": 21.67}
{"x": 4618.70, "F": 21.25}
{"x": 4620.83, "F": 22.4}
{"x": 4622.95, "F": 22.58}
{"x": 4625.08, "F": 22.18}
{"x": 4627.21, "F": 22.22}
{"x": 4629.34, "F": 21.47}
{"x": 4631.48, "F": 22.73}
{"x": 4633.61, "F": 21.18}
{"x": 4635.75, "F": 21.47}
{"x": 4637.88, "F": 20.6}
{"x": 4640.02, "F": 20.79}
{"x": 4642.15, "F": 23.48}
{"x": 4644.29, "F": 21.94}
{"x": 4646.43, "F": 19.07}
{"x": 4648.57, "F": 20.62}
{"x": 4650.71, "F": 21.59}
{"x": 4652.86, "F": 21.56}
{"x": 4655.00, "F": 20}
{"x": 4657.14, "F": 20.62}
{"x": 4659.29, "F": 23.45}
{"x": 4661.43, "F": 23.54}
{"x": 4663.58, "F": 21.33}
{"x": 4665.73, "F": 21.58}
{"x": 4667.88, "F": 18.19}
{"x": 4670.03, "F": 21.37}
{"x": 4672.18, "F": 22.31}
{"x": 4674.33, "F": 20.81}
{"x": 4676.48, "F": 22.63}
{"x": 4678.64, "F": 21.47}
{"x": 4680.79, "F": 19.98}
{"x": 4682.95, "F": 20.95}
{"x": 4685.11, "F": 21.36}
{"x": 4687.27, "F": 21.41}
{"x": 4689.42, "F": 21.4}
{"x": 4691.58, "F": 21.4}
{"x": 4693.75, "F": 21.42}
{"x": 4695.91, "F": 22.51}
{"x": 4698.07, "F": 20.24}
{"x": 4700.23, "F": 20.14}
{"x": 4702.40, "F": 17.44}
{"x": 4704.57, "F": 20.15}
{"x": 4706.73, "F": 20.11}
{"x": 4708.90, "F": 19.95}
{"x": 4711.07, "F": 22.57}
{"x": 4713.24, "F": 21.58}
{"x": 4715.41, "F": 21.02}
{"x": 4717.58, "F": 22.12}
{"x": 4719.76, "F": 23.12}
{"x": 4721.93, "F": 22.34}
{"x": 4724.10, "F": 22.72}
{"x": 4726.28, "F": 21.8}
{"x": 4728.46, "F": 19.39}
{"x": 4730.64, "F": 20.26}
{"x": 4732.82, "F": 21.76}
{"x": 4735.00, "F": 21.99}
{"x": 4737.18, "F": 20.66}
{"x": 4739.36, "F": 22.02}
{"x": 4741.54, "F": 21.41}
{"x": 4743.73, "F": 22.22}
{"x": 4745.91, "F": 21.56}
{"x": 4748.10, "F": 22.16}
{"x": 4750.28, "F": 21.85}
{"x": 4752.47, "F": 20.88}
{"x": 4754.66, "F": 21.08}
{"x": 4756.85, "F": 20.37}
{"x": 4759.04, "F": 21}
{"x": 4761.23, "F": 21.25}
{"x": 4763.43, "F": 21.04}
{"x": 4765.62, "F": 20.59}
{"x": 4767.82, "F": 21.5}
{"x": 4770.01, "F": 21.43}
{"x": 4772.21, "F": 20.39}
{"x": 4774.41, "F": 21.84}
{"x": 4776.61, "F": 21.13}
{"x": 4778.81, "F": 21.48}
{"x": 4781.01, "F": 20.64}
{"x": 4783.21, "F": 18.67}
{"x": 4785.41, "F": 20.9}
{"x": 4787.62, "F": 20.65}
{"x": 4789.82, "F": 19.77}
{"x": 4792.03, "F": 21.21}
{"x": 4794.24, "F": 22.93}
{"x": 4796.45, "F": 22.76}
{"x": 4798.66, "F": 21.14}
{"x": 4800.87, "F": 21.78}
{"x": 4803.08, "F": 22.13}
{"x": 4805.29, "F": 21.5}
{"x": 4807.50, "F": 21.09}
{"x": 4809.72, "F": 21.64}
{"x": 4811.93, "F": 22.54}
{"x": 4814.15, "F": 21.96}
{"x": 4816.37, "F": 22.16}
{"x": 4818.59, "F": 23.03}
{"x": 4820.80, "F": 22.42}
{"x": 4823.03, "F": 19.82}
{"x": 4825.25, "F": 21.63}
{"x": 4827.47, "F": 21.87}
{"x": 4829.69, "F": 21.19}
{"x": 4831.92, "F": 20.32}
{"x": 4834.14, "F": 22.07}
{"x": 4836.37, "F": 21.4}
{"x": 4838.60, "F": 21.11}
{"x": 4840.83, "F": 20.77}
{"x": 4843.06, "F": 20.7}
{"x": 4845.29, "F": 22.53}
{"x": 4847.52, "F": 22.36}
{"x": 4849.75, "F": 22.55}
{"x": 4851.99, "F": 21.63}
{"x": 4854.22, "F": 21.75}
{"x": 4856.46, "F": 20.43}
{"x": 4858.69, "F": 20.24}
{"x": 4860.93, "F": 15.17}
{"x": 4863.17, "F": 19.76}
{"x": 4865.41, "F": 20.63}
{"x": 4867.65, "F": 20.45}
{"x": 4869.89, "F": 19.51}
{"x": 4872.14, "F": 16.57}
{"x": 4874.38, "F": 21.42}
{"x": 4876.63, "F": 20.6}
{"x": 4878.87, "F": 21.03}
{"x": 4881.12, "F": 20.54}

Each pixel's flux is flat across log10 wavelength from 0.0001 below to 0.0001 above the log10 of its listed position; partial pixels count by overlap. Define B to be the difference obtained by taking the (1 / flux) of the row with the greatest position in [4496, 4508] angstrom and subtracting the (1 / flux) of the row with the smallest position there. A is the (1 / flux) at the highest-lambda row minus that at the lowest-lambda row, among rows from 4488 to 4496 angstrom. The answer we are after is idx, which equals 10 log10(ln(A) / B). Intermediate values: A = 0.0010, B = -0.0083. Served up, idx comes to 29.2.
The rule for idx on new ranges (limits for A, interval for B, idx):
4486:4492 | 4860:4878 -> 25.3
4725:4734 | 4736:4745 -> 34.4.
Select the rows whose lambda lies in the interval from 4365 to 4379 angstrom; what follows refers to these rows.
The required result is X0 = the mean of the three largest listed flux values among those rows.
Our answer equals 18.1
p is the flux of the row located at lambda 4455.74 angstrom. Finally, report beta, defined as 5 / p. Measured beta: 0.384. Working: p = 13.02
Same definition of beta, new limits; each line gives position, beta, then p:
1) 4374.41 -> 0.334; 14.97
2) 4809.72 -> 0.231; 21.64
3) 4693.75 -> 0.233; 21.42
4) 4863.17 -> 0.253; 19.76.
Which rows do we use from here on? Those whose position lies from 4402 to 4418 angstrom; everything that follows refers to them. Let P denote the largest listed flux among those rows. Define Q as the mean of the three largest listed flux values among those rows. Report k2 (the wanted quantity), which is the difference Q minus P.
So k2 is -0.51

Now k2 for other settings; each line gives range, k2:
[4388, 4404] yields -1.71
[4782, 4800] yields -0.63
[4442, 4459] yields -0.81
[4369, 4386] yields -0.14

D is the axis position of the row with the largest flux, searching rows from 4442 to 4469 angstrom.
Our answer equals 4445.49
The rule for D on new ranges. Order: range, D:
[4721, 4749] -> 4724.10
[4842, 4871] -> 4849.75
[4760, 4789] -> 4774.41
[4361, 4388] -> 4364.35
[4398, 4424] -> 4418.95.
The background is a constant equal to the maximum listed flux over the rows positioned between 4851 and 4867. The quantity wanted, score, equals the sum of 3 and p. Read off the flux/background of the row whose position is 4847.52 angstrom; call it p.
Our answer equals 4.03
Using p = 1.03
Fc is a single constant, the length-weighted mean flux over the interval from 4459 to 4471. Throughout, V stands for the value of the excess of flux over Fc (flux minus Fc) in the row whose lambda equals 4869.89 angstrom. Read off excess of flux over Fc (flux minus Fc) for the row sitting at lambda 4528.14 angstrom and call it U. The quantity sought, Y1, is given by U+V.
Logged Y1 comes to 1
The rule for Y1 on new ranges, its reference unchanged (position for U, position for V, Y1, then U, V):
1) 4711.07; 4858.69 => 8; 5.2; 3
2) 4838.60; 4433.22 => 3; 3.8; 0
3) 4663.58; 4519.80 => 9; 4.0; 5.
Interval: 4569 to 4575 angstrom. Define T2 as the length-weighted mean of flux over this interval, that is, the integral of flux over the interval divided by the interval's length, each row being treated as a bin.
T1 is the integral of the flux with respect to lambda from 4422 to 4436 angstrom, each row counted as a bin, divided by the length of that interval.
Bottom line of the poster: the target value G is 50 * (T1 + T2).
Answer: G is 1905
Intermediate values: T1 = 17.3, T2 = 20.9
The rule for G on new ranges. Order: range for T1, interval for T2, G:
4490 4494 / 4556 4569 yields 2105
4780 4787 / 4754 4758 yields 2040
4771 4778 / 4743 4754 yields 2141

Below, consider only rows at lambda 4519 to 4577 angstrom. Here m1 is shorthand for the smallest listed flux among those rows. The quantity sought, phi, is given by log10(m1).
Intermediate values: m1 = 15.97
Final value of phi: 1.20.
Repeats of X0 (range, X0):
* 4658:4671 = 22.9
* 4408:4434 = 19.8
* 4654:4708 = 23.2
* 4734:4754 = 22.1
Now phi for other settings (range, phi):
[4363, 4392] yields 0.95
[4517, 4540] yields 1.20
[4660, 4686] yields 1.26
